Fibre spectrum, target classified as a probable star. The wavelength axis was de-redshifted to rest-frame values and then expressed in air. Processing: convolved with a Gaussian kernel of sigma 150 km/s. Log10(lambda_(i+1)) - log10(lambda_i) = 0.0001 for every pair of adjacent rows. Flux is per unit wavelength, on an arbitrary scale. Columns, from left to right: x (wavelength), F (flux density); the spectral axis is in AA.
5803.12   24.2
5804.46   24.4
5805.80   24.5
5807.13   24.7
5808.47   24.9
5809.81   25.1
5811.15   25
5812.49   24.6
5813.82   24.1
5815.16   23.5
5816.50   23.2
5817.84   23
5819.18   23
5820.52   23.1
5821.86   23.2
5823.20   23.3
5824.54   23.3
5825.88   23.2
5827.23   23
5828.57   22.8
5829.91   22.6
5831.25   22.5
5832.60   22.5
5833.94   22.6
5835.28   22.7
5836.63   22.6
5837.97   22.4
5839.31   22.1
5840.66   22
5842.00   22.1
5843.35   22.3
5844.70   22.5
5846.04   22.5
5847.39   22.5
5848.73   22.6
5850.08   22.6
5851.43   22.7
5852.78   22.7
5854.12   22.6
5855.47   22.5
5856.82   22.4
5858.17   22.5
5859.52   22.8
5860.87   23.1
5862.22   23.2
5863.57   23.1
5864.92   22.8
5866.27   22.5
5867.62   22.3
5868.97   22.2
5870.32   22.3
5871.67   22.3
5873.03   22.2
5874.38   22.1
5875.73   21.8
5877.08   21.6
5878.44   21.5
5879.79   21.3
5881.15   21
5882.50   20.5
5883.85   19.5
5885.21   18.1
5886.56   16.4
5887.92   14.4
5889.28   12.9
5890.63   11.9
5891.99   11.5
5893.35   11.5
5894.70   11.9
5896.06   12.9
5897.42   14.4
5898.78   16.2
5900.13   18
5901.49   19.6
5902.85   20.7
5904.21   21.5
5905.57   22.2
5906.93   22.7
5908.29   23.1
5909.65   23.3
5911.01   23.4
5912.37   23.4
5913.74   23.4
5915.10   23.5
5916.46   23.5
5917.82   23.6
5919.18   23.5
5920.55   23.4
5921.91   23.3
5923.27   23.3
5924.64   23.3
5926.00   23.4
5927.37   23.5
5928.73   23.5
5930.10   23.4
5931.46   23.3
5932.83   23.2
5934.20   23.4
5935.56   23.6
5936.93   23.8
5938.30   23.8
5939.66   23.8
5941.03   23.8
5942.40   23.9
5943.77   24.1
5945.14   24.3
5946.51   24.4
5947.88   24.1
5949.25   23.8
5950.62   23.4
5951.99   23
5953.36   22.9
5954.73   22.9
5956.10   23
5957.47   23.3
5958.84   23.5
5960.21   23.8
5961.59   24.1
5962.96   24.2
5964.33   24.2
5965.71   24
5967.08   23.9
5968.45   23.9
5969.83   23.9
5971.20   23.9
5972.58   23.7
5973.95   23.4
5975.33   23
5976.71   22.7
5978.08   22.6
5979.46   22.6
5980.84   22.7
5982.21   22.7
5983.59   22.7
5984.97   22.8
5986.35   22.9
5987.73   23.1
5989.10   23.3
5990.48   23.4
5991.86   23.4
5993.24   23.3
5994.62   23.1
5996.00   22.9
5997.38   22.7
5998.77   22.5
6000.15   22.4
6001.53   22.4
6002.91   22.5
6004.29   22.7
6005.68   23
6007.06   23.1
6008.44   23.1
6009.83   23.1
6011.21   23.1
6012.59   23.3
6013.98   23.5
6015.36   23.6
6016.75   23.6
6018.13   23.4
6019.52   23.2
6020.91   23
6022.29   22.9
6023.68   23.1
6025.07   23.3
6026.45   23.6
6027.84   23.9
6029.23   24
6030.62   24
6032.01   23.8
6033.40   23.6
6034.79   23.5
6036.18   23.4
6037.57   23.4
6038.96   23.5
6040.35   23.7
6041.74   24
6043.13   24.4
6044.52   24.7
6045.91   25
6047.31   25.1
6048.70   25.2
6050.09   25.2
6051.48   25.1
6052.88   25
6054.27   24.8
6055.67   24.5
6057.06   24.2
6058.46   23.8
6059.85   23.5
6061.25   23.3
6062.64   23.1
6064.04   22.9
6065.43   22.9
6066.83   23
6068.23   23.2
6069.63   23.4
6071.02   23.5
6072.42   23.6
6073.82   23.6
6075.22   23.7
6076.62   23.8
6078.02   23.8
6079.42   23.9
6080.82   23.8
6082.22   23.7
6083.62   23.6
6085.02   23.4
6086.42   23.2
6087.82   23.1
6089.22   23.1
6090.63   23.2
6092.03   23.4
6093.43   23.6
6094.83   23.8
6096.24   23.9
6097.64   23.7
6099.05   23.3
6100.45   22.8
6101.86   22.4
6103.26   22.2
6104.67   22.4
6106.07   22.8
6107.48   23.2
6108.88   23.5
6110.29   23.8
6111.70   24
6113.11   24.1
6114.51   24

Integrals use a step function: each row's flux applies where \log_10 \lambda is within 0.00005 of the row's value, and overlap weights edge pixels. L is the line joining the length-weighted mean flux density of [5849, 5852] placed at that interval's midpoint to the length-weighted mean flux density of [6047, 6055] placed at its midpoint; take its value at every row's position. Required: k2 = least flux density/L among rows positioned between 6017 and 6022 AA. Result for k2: 0.931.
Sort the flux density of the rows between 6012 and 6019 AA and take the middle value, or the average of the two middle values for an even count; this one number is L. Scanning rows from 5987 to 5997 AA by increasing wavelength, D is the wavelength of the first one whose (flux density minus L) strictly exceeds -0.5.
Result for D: 5987.73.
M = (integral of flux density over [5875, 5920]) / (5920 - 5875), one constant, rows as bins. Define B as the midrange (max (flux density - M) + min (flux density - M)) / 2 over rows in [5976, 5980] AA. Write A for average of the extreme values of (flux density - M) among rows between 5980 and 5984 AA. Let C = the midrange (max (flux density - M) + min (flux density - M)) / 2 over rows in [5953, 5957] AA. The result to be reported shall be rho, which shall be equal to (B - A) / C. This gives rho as -0.01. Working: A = 3.4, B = 3.40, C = 3.7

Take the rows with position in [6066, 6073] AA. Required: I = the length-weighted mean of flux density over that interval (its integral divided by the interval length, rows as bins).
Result 23.3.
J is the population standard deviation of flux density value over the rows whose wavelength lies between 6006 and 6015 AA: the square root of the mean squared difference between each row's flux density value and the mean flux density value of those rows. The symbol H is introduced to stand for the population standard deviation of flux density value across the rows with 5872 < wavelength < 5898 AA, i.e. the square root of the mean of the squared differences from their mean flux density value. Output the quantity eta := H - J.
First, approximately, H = 4.17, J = 0.2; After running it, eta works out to 4.02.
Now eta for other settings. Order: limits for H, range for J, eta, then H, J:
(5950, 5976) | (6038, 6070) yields -0.37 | 0.45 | 0.8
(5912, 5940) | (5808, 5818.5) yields -0.63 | 0.17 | 0.8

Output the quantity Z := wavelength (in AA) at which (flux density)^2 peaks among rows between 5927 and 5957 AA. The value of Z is 5946.51 AA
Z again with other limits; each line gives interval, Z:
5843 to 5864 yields 5862.22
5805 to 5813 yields 5809.81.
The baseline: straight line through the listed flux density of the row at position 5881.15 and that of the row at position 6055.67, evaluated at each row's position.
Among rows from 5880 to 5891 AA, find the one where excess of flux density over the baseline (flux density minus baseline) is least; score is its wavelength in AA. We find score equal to 5890.63 AA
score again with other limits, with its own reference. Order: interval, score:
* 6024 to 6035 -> 6025.07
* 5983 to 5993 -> 5983.59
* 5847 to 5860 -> 5856.82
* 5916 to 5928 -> 5924.64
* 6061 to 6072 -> 6065.43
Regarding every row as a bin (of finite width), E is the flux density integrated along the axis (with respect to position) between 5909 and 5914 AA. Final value 117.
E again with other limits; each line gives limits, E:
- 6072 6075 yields 71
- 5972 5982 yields 229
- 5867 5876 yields 200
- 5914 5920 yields 141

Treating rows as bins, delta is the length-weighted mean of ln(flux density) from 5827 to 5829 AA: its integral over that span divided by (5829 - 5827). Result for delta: 3.13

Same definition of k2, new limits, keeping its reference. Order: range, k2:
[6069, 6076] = 0.925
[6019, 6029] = 0.927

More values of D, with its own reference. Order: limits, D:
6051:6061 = 6051.48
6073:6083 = 6073.82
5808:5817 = 5808.47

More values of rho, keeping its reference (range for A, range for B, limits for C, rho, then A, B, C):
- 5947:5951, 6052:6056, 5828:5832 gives 0.29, 4.5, 5.50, 3.4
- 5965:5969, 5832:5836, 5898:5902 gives 1.00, 4.7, 3.35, -1.4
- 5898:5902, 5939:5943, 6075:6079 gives 1.32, -1.4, 4.60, 4.5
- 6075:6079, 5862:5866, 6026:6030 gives -0.16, 4.5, 3.75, 4.5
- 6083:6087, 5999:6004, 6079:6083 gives -0.21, 4.1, 3.20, 4.5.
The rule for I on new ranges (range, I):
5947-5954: 23.5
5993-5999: 22.9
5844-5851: 22.5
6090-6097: 23.6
